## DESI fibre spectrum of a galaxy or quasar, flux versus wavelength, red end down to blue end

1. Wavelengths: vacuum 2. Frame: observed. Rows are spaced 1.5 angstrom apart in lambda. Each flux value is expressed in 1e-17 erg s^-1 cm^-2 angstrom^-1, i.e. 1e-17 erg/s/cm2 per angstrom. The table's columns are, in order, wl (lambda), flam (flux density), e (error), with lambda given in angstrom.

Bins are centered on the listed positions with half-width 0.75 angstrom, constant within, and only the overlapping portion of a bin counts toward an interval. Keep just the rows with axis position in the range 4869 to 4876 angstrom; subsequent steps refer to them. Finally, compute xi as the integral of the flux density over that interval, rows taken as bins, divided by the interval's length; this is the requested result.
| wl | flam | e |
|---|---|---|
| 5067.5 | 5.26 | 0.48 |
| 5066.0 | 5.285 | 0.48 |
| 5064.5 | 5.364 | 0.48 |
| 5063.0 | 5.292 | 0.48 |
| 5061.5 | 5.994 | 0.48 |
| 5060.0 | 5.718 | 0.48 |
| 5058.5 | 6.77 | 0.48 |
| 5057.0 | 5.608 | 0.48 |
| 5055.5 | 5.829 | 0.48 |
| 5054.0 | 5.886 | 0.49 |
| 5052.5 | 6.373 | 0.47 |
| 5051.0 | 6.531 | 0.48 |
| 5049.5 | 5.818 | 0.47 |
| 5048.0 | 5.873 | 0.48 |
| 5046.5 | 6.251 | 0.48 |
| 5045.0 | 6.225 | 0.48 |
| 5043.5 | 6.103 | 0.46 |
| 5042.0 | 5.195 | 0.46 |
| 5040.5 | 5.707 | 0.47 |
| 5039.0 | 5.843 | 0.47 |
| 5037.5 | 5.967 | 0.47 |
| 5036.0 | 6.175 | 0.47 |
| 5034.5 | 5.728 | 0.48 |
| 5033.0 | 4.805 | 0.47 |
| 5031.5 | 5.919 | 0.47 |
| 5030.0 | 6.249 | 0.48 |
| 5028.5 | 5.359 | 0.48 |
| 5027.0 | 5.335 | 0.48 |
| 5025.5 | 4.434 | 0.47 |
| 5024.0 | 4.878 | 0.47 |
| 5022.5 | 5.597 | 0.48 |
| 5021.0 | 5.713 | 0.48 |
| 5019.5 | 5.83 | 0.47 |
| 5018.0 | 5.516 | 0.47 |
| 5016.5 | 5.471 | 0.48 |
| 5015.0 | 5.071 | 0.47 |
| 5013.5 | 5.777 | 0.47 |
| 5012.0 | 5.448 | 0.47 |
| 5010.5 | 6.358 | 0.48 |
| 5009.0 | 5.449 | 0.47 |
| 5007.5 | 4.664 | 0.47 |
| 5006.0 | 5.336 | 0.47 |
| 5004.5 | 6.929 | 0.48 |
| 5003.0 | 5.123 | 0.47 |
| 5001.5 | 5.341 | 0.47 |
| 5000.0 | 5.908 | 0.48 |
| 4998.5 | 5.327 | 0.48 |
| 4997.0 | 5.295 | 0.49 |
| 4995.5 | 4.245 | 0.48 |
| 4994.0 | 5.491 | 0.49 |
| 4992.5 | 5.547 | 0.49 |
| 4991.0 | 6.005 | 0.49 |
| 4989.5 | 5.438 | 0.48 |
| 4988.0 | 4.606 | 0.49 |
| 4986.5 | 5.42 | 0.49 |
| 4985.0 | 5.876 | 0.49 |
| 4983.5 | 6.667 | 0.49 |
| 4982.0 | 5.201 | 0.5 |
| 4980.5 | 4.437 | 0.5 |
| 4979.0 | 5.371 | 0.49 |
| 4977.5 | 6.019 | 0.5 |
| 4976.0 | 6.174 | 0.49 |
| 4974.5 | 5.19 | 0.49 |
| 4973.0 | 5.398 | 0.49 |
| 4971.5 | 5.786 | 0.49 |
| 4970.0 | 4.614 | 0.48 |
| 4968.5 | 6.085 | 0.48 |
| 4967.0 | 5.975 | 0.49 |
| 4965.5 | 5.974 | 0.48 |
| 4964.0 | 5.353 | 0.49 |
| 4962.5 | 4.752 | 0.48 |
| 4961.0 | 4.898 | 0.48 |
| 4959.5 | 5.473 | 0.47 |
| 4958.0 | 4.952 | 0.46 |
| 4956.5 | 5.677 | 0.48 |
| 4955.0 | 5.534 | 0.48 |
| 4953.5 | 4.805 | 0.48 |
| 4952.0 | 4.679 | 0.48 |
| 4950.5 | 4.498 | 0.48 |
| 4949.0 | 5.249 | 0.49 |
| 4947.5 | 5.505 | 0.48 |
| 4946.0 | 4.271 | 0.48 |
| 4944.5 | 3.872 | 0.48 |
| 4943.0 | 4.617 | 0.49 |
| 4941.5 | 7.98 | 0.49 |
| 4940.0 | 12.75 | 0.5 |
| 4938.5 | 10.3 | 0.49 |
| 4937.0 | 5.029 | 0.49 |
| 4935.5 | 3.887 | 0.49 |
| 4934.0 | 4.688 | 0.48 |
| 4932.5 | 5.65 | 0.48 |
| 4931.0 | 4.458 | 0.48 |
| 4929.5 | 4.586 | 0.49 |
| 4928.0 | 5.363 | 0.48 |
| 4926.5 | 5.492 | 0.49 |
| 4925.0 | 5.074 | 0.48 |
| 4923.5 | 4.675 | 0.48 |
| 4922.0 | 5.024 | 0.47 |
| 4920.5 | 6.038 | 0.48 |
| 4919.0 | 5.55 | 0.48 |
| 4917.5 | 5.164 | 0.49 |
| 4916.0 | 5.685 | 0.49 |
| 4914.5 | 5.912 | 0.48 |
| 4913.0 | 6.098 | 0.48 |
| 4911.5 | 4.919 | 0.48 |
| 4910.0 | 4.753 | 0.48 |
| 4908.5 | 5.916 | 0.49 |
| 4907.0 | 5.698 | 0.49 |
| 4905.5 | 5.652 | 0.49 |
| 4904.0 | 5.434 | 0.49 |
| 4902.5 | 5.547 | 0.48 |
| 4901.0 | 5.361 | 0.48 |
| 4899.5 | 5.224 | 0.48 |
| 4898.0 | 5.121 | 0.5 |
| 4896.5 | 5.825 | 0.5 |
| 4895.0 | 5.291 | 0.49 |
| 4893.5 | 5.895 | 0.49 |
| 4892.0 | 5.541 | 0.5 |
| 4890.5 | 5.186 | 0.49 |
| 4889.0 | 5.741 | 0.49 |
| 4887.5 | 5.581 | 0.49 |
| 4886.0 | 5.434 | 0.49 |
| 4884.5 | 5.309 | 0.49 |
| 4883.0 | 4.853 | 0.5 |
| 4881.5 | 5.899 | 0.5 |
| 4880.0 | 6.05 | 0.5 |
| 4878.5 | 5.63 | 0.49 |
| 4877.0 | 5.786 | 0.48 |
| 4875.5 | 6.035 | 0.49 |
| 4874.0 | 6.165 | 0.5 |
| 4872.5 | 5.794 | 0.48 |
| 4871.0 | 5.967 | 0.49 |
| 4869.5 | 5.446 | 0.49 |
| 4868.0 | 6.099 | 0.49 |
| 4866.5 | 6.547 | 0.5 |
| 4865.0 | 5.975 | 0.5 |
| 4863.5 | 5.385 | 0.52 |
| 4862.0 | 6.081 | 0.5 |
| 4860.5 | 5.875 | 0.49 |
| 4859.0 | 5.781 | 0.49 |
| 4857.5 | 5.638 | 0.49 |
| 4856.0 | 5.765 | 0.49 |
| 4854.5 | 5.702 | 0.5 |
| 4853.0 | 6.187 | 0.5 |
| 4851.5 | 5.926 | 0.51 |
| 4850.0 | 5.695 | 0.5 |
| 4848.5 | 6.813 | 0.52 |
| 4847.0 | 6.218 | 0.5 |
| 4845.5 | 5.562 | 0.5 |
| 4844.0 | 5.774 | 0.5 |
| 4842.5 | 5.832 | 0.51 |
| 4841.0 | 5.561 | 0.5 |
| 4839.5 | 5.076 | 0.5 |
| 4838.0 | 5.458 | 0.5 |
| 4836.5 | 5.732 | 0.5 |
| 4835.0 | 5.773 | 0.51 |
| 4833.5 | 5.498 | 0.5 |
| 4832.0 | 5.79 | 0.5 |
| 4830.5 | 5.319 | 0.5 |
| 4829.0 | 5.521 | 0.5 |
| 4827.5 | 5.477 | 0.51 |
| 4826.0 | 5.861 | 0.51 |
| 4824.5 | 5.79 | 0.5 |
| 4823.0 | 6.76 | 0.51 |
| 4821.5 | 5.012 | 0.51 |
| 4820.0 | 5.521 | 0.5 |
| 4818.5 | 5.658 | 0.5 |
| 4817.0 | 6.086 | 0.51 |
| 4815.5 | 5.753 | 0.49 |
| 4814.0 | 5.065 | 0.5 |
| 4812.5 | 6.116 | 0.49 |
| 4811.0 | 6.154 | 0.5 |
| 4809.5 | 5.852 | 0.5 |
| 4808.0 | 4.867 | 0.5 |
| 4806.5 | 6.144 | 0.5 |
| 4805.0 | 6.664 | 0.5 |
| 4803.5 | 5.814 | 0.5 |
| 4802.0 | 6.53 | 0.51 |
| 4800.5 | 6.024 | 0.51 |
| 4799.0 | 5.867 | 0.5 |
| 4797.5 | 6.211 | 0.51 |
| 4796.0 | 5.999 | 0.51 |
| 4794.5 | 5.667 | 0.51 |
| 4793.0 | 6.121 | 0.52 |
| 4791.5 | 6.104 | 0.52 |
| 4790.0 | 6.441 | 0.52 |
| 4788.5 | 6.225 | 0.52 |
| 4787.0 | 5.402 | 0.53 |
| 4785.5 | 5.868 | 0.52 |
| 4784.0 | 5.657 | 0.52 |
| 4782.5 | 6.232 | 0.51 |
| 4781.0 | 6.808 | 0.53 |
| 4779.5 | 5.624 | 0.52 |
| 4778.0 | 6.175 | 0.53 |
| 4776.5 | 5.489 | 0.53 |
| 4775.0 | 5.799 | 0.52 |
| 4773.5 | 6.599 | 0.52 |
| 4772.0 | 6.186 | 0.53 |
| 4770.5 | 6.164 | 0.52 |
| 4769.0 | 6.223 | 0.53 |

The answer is 5.89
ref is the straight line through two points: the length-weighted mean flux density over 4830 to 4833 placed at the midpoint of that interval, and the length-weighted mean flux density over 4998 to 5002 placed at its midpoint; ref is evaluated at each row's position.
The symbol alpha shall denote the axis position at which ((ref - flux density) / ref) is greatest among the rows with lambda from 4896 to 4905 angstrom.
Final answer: 4898.0 angstrom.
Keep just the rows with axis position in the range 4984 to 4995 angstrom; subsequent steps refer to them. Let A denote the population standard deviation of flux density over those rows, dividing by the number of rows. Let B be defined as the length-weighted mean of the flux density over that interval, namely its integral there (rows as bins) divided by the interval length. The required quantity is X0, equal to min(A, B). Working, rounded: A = 0.415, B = 5.48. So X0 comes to 0.415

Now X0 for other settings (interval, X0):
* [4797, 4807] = 0.296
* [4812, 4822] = 0.408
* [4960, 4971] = 0.588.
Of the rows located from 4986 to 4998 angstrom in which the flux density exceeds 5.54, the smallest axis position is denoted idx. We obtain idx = 4991.0 angstrom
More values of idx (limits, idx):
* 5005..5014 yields 5010.5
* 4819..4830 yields 4823.0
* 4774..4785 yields 4775.0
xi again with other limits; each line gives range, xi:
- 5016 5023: 5.63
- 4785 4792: 6.01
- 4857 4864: 5.77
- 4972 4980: 5.60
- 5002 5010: 5.52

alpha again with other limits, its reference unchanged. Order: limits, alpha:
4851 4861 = 4857.5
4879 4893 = 4883.0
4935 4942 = 4935.5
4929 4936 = 4935.5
